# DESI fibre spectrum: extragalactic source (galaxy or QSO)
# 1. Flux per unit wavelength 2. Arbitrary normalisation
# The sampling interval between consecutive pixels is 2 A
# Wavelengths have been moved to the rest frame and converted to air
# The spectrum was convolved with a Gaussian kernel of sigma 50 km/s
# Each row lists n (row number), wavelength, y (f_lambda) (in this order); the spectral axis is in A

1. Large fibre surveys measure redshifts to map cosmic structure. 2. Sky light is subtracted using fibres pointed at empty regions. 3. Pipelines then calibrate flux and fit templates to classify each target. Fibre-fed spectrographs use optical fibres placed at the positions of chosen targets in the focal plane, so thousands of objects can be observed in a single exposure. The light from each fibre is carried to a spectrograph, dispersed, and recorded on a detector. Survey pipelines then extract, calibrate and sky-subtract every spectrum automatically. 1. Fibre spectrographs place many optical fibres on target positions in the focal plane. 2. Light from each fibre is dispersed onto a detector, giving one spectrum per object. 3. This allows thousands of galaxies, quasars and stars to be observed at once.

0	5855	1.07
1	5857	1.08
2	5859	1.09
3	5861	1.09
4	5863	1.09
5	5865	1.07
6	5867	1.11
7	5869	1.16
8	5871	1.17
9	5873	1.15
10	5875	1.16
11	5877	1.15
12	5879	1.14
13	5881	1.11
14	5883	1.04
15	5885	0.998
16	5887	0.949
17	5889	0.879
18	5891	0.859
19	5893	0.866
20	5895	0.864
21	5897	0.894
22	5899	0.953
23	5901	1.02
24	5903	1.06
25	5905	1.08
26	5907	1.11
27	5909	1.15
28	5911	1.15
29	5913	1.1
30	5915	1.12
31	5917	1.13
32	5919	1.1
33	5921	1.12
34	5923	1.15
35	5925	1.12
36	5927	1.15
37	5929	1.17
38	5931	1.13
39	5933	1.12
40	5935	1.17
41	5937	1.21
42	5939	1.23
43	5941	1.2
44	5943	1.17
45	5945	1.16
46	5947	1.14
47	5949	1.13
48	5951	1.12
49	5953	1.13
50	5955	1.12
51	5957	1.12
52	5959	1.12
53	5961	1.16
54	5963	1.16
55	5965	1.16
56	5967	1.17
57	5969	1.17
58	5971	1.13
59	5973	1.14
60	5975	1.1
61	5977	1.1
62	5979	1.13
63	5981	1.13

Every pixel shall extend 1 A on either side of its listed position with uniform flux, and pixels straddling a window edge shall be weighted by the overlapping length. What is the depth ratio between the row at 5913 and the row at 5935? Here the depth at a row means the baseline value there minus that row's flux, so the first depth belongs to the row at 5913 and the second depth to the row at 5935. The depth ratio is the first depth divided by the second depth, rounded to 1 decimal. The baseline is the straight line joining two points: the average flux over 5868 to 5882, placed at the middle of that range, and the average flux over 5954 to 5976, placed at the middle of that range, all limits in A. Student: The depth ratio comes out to -1.7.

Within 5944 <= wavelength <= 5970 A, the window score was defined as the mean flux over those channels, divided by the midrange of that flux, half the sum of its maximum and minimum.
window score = 0.998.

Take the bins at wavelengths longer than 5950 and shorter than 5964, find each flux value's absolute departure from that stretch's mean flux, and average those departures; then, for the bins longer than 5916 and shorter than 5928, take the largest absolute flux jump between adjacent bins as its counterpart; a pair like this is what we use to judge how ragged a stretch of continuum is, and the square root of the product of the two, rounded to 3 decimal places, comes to 0.022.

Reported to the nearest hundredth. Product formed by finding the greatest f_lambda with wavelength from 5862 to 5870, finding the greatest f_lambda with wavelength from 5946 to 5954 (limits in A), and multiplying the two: 1.32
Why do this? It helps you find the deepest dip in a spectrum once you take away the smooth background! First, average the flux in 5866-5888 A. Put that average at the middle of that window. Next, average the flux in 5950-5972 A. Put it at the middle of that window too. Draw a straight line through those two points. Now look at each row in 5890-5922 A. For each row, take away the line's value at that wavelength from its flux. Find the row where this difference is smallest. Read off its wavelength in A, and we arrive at 5891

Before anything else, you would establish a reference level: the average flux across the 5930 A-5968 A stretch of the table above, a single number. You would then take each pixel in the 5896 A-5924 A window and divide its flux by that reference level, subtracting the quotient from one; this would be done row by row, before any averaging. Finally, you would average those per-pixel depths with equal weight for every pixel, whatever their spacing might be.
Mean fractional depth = 0.06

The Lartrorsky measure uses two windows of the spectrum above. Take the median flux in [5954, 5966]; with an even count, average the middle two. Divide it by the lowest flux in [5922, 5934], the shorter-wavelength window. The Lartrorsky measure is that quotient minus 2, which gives -0.98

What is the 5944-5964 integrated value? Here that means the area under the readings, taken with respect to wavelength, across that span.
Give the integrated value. 22.7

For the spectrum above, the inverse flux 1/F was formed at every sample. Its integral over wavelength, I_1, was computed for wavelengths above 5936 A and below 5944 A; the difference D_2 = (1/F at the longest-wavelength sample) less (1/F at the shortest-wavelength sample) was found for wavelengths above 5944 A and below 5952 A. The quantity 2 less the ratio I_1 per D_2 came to -214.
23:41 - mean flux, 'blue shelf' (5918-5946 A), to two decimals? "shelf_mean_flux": 1.16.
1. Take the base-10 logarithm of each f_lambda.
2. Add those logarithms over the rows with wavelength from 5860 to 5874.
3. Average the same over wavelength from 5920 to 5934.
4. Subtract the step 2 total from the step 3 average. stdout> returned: -0.29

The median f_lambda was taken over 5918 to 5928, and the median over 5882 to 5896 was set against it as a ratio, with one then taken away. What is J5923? -0.215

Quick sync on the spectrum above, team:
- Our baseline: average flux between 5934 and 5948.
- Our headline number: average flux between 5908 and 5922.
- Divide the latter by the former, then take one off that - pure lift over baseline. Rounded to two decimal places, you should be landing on -0.05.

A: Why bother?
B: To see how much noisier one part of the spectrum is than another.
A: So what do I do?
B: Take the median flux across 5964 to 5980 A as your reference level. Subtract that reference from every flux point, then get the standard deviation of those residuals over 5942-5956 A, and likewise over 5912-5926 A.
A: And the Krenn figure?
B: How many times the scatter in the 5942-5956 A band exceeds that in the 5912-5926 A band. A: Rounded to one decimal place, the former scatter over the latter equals 1.1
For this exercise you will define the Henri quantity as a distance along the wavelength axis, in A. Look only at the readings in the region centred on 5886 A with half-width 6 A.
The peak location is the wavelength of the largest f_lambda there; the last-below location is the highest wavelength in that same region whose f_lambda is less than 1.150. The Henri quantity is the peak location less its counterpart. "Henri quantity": -10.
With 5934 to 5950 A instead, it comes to -10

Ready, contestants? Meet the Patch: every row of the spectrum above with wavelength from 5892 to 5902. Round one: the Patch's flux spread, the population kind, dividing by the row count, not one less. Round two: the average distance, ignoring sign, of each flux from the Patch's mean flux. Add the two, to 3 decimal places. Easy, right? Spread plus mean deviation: 0.113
